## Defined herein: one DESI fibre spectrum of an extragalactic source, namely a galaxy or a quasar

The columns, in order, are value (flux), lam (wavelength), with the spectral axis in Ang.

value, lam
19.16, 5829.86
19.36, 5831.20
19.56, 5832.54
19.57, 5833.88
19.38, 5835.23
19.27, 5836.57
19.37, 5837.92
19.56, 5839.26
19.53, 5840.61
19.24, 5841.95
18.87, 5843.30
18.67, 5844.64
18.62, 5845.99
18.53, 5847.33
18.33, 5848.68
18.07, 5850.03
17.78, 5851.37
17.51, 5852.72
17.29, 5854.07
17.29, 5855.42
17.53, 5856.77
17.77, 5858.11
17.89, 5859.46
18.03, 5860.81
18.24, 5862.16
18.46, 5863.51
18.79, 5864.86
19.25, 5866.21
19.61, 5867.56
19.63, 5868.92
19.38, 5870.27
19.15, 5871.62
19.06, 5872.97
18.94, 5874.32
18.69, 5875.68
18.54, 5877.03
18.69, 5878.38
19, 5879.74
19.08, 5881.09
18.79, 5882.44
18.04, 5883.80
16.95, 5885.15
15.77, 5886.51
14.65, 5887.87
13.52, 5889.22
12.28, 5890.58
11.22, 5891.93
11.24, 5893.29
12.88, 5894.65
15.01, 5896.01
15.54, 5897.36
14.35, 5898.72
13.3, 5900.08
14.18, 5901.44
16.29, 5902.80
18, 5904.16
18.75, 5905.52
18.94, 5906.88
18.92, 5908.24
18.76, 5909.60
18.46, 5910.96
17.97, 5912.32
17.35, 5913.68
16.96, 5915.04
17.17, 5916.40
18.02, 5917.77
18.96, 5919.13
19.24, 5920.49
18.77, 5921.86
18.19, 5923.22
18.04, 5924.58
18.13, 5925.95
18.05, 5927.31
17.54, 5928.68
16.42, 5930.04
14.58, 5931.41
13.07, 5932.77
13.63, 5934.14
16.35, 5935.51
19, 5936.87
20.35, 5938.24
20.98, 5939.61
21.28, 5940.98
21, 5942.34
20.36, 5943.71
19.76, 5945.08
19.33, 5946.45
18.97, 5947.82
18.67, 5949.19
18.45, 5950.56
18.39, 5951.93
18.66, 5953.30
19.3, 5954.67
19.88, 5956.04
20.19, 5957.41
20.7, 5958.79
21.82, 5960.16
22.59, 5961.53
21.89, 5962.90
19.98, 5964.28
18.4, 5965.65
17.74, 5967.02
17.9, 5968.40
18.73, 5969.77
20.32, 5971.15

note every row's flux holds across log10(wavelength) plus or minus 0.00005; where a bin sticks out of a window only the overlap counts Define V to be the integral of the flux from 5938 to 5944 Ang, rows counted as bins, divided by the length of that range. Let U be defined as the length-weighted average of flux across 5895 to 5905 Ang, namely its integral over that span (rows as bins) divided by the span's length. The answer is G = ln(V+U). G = 3.59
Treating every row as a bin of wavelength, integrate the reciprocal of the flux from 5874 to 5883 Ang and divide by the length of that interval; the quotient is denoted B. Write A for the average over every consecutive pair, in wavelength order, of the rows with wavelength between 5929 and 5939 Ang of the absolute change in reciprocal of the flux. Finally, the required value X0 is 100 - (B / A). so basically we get 92.6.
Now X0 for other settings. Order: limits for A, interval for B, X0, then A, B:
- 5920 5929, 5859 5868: 42.2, 0.001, 0.0538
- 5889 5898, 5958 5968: 92.6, 0.007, 0.0494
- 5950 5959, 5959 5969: 51.8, 0.001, 0.0502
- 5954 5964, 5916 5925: 63.5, 0.001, 0.0544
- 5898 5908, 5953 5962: 89.5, 0.005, 0.0490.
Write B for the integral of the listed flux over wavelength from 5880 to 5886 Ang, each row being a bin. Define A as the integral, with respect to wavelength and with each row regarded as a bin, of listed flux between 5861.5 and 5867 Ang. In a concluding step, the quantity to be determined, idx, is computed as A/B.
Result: 0.94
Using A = 103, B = 109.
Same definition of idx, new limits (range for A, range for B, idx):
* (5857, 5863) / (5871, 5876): 1.14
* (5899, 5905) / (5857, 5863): 0.86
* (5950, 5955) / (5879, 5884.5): 0.91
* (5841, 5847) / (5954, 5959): 1.14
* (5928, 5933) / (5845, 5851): 0.71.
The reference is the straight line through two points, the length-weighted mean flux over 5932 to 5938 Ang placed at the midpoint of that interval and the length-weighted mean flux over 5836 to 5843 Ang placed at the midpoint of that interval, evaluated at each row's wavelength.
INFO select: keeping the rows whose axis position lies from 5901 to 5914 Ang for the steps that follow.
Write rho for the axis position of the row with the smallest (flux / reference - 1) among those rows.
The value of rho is 5901.44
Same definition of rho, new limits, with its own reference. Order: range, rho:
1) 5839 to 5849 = 5848.68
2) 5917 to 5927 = 5917.77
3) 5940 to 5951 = 5950.56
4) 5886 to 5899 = 5891.93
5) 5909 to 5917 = 5915.04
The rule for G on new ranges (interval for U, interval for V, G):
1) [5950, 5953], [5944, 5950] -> 3.63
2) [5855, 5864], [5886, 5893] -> 3.44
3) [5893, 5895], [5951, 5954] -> 3.42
